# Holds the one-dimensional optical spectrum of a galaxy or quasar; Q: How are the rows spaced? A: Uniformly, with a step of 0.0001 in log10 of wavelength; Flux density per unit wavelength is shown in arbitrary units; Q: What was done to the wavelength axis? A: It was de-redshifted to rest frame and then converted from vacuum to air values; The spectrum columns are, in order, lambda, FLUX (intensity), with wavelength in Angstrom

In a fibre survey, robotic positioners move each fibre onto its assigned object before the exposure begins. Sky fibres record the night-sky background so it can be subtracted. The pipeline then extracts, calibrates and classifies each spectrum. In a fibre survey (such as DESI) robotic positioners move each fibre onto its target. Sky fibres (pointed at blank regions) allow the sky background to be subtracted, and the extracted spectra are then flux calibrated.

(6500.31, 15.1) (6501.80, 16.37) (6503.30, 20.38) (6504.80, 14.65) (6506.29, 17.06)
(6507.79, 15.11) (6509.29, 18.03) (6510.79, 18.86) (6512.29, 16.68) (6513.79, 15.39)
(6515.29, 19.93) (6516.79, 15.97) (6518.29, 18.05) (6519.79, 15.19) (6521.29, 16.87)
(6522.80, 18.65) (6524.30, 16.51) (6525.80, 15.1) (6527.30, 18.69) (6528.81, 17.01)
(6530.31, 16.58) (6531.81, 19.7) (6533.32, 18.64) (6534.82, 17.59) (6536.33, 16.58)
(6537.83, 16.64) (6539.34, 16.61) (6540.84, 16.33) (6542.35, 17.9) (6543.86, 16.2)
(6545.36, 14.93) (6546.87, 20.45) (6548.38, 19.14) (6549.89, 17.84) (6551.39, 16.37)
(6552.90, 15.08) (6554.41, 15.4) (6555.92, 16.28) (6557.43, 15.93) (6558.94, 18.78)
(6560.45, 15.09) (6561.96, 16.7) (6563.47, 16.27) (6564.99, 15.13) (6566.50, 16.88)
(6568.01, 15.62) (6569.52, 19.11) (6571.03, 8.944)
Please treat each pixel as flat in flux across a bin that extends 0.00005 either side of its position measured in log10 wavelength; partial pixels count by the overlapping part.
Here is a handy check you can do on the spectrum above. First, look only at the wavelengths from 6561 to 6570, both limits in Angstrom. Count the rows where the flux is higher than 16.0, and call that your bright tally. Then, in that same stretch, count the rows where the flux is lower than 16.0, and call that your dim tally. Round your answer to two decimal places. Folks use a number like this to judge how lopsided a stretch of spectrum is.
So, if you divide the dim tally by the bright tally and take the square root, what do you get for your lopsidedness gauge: 0.71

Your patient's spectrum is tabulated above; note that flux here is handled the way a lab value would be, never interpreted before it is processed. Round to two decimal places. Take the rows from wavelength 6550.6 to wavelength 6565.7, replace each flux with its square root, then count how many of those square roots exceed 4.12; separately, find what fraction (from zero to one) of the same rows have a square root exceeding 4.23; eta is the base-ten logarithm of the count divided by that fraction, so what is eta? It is 1.00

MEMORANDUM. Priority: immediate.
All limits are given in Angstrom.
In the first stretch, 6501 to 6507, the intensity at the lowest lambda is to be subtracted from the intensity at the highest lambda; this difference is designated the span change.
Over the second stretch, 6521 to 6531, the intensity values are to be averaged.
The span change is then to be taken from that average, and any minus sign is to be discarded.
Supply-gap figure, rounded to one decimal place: 16.4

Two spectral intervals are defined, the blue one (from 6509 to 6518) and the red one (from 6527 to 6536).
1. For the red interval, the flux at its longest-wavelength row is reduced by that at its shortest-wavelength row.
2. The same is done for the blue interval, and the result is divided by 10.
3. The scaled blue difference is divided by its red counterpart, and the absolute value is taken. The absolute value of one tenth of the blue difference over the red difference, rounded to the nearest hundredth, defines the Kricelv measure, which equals 0.19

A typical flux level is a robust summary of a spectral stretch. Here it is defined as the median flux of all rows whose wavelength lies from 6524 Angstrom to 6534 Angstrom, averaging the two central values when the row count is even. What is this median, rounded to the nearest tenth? 17.0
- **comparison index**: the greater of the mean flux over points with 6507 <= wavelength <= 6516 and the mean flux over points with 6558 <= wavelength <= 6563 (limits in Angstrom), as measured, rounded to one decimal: 17.3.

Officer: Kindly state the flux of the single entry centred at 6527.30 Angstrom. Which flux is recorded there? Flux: 18.69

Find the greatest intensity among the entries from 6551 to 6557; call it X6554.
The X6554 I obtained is 16.37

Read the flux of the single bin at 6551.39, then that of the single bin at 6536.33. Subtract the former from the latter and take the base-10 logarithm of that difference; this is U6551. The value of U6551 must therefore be -0.68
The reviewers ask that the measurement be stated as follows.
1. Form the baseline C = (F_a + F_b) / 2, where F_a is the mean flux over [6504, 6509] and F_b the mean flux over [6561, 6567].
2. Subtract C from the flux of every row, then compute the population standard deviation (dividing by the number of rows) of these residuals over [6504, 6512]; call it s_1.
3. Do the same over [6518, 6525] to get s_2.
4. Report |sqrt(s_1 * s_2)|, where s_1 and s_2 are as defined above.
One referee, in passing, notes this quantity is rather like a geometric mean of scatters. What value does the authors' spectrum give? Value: 1.41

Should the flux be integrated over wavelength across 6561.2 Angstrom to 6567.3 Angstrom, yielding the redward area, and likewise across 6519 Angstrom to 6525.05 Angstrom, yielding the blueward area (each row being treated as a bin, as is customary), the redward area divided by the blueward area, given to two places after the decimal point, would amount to 0.97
